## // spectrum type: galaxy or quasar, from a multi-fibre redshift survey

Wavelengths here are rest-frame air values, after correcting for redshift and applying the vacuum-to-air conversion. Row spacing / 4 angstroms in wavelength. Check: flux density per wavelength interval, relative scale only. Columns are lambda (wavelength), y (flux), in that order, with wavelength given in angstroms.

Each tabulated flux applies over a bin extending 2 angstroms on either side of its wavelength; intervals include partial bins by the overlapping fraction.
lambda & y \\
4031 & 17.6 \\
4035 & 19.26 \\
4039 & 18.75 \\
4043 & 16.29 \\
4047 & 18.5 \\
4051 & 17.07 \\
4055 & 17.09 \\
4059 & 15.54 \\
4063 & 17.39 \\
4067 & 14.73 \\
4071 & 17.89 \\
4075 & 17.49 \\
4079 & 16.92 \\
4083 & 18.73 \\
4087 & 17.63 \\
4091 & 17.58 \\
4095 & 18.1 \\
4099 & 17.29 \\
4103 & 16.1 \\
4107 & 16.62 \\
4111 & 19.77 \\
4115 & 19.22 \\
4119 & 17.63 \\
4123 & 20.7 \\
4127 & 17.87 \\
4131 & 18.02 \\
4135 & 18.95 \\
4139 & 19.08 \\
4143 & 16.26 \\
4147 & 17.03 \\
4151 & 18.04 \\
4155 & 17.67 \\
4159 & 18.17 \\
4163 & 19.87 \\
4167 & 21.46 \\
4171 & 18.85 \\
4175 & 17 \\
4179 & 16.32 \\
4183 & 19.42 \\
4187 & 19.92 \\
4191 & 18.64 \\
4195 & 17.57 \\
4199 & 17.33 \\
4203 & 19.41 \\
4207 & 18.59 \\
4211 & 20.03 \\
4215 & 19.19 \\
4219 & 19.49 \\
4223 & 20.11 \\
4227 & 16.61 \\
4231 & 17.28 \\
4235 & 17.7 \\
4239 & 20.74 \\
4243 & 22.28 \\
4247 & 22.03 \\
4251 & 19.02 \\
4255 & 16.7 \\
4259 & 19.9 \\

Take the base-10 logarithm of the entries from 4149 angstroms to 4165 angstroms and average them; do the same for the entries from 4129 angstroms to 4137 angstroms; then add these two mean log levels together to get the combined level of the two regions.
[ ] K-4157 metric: 2.53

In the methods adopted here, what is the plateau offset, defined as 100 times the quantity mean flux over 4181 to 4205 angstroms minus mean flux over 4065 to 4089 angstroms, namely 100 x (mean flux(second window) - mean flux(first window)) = 148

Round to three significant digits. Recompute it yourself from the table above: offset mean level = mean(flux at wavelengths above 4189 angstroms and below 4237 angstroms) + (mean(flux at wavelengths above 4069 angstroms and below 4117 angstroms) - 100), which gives -63.7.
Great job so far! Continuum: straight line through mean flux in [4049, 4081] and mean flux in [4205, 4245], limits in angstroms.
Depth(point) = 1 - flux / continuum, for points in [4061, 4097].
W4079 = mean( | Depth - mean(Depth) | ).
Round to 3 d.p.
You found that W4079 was 0.039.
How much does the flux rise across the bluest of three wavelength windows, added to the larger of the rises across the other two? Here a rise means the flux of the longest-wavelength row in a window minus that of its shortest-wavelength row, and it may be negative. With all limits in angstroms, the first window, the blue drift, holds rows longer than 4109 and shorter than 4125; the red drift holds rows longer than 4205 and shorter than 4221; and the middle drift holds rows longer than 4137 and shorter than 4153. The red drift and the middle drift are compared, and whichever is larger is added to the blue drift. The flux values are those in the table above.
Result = 1.8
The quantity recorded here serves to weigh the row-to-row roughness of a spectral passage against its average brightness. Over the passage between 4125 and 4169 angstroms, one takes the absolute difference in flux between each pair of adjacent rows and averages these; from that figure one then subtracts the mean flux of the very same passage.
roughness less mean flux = -17.40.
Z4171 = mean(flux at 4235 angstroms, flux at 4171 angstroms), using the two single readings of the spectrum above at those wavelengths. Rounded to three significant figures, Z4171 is 18.3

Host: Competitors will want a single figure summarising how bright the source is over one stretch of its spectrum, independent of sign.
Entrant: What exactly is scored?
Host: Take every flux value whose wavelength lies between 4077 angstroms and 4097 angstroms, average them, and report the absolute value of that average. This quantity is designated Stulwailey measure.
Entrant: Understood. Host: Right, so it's 17.8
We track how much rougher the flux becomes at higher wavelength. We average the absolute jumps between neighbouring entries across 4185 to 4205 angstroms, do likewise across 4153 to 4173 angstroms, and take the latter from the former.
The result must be -0.4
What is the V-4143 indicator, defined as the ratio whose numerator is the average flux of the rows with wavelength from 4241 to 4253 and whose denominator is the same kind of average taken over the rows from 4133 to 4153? 1.18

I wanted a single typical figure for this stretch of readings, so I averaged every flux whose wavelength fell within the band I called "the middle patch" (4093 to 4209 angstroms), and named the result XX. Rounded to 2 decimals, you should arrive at 18.31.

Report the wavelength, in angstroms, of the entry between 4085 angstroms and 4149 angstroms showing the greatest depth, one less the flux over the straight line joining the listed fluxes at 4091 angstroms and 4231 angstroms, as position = 4103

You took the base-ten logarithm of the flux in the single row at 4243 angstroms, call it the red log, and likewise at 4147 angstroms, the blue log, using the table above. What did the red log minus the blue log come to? 0.12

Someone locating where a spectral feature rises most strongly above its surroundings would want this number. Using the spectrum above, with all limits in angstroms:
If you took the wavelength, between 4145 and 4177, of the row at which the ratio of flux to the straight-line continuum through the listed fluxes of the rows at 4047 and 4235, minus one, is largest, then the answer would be 4167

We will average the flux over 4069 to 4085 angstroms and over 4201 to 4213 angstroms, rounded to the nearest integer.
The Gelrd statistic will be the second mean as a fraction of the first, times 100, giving 109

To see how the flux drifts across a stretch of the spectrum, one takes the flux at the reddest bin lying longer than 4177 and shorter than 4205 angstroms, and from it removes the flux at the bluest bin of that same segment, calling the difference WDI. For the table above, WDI 3.1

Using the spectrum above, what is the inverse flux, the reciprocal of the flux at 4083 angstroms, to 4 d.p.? 0.0534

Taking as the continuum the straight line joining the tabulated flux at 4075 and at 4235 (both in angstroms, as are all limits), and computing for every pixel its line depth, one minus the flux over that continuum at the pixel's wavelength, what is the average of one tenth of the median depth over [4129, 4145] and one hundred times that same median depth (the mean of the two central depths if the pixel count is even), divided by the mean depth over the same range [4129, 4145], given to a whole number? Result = 91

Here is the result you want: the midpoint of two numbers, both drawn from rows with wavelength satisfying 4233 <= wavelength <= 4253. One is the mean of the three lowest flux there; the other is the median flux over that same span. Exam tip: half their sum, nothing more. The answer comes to 19.9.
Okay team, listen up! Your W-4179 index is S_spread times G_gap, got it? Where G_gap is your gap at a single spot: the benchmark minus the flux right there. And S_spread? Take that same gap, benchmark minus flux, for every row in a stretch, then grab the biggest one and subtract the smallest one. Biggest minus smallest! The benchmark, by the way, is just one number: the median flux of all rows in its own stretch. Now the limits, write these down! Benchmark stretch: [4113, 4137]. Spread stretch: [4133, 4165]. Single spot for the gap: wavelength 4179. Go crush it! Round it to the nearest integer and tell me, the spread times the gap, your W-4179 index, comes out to 8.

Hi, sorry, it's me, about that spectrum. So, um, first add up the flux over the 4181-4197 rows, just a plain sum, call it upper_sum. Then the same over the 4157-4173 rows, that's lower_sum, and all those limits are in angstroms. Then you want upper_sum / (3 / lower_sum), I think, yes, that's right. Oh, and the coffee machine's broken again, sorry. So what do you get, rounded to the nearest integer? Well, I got 1973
